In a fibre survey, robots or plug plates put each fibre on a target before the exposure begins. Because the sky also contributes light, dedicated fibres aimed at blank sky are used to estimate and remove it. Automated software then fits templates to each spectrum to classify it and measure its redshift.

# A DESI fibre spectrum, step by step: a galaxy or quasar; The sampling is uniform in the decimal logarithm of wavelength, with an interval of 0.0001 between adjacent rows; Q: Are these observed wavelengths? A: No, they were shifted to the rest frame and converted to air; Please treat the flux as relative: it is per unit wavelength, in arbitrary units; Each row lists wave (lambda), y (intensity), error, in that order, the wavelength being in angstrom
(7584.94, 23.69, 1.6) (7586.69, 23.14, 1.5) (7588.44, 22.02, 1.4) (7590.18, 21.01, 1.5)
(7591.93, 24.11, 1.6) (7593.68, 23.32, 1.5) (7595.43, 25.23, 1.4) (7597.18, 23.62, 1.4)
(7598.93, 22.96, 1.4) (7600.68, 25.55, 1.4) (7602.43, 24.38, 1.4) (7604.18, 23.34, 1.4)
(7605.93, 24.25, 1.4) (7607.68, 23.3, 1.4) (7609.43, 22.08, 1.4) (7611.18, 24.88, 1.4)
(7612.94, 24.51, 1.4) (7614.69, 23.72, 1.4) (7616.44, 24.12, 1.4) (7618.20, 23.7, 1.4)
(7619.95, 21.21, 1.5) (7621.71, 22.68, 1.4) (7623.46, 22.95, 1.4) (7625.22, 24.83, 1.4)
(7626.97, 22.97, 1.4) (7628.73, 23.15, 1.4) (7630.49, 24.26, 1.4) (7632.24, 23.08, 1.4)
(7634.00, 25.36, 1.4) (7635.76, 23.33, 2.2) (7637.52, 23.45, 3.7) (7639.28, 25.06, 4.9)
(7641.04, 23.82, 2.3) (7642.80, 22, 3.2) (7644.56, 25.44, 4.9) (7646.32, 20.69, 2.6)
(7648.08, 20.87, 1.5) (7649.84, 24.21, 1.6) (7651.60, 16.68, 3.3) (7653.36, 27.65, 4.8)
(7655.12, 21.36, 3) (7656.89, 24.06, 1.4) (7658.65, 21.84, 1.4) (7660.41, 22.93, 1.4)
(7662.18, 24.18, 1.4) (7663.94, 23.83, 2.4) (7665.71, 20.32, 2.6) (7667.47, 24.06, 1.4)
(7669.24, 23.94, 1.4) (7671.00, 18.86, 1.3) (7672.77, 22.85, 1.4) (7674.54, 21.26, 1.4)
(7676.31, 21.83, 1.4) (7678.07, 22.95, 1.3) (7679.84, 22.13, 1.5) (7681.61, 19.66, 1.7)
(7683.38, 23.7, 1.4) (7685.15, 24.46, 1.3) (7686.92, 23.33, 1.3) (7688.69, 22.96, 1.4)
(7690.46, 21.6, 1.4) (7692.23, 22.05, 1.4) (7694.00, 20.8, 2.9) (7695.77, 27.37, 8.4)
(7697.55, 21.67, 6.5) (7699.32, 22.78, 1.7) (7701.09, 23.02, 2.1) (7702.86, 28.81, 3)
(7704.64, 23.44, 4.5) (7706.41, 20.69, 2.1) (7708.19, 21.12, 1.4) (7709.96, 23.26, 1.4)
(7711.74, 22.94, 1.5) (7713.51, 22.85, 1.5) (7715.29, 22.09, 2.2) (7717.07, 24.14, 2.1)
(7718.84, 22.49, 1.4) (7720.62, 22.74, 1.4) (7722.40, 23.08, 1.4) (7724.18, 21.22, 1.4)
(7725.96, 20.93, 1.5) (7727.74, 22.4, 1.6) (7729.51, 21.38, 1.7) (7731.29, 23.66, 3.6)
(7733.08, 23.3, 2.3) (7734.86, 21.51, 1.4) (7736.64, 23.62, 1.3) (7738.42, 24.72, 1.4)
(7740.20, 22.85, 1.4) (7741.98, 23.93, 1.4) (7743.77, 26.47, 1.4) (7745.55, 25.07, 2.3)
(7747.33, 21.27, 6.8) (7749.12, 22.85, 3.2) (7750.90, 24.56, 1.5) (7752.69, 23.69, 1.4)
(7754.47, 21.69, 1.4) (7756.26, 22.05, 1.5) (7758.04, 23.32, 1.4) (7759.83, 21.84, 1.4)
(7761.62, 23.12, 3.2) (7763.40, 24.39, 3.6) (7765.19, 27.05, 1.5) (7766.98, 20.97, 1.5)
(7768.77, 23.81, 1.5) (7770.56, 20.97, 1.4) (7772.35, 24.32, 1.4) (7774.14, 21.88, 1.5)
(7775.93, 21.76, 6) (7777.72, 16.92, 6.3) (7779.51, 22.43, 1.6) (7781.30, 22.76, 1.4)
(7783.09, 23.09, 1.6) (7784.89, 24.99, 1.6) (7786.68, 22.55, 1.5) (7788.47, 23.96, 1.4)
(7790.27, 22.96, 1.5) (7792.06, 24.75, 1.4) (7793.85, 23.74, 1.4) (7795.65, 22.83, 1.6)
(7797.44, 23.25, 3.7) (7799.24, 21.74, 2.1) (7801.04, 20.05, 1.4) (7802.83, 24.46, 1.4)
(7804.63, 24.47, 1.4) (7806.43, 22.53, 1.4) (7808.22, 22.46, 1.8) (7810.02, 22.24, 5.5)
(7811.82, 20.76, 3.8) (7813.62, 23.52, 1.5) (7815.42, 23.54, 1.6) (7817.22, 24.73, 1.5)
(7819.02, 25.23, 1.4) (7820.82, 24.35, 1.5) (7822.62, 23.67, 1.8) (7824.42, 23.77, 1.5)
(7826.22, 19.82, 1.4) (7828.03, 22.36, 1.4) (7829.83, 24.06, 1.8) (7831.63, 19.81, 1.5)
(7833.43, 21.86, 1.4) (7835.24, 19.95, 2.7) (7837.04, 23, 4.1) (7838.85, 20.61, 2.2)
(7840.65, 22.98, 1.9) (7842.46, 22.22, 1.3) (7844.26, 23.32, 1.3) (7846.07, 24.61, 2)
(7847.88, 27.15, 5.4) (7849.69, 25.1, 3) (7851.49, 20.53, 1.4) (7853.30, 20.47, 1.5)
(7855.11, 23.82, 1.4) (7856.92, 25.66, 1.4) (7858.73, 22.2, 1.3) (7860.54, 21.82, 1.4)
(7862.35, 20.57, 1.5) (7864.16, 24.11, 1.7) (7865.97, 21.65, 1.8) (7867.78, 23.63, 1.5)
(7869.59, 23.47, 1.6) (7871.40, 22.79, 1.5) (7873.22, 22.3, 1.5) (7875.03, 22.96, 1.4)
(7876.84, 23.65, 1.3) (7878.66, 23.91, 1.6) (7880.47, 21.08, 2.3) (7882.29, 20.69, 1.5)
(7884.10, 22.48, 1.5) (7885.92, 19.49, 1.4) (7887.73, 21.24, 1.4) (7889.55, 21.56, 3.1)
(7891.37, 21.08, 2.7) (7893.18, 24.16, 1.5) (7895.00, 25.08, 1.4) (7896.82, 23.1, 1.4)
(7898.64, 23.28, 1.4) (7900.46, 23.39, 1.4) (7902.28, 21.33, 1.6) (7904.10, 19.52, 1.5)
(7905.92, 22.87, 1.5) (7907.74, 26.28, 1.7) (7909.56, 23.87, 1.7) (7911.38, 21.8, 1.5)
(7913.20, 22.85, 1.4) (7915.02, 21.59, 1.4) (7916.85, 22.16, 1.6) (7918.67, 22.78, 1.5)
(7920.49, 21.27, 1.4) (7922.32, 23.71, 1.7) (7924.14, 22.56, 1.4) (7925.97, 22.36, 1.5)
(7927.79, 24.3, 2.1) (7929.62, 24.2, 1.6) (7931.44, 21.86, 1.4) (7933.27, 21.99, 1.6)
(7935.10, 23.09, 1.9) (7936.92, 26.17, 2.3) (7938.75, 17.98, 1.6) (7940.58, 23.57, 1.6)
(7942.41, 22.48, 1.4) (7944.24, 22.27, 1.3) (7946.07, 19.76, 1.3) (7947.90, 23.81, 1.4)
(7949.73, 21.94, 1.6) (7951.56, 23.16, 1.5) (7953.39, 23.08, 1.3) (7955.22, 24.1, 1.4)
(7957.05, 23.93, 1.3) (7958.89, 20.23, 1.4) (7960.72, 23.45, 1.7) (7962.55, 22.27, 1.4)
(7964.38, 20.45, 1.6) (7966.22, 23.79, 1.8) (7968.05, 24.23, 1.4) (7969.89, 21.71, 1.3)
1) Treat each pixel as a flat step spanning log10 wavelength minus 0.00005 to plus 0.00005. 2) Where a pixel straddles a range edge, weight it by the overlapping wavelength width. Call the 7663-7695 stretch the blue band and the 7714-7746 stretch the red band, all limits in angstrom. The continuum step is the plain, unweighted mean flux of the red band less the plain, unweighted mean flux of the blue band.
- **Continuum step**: 0.8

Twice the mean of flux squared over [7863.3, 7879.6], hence 1074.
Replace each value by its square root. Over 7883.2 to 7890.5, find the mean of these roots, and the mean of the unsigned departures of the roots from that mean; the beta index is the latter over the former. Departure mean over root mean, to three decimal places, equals 0.020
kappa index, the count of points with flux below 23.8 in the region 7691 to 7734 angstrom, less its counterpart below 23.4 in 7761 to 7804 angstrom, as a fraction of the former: 0.29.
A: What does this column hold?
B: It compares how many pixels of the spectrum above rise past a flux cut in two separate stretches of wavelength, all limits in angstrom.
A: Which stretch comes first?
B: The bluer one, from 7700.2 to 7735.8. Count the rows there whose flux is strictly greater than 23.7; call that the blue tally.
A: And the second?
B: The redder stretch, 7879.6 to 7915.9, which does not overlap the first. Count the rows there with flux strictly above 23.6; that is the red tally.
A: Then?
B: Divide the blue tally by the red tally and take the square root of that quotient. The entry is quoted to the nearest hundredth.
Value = 0.71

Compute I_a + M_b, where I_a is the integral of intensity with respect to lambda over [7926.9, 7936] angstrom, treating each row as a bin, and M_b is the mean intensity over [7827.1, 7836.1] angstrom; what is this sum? 232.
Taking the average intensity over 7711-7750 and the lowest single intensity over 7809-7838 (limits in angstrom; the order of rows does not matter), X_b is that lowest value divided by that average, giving 0.86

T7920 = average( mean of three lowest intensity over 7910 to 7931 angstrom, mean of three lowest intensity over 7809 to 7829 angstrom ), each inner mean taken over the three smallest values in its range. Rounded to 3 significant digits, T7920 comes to 21.2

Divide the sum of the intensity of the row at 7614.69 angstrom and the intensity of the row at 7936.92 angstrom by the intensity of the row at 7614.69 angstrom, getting 2.10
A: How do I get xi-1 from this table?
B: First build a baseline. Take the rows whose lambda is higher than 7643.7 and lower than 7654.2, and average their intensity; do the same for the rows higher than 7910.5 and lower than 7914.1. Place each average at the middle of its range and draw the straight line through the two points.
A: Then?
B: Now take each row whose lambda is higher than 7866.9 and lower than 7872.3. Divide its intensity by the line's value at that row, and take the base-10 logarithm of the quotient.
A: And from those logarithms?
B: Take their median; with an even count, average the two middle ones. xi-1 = 0.021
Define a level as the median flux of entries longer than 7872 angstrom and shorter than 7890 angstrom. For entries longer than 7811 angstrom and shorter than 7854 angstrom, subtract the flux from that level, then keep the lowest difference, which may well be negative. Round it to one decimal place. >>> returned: -5.2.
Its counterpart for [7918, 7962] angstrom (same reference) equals -4.2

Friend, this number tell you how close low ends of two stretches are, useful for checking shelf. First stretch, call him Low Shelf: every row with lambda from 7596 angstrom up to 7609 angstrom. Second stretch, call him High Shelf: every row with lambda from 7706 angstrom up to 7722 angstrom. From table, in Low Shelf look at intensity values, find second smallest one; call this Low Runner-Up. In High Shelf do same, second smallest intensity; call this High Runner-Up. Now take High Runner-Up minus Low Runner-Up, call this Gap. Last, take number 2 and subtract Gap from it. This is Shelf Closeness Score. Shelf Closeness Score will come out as 4.2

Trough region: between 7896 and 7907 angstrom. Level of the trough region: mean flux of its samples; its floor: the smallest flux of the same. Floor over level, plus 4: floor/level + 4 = 4.88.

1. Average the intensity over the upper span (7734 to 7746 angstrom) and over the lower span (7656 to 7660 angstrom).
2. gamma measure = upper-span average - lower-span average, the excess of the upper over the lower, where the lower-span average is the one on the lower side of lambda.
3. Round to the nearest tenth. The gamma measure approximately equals 1.1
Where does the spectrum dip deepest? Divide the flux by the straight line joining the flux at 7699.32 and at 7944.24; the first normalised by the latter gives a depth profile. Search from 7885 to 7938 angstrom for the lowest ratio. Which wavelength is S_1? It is 7885.92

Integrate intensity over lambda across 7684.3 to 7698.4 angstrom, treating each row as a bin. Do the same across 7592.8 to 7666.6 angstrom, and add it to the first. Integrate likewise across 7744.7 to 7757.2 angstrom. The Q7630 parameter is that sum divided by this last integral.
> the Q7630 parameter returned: 7.1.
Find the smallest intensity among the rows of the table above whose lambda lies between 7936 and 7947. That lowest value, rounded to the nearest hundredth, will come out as 17.98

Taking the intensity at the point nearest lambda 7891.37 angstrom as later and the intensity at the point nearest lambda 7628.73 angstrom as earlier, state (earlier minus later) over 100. 0.021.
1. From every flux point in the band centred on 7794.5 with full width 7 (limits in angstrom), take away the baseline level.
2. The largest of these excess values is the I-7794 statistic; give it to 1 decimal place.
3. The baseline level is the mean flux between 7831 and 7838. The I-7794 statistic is 3.6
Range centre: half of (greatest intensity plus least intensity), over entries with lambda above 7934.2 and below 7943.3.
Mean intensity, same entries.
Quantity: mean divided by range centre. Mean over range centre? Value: 1.03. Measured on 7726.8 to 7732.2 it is 1.00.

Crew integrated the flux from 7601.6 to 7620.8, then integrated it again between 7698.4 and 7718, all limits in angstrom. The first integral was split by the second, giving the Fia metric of 1.00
